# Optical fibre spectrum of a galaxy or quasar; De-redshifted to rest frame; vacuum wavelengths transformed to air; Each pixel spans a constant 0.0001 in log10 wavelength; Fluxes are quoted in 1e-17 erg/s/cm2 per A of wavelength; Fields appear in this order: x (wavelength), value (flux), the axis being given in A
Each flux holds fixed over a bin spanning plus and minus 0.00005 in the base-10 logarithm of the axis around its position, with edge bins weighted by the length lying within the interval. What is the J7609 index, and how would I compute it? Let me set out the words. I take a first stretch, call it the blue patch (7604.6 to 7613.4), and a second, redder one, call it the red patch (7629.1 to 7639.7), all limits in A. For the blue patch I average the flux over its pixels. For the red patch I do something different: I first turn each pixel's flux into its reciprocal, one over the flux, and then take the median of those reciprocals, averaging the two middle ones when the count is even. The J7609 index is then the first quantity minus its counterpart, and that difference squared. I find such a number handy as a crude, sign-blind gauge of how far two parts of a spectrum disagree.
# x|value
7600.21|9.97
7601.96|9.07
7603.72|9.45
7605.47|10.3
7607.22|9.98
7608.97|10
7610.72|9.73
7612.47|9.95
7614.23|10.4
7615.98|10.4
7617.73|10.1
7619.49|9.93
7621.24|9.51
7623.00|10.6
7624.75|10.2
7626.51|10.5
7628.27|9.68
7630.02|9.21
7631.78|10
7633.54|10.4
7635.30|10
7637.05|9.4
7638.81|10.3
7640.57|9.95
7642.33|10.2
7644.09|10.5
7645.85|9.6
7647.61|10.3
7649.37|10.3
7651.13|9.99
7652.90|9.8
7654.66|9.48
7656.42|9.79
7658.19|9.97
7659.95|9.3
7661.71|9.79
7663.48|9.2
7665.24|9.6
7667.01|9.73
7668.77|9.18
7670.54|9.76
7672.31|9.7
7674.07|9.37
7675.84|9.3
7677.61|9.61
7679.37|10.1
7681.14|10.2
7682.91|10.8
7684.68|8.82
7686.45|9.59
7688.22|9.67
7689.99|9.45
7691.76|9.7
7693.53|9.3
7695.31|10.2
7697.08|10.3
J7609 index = 98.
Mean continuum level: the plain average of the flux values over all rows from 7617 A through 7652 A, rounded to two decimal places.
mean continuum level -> 10.03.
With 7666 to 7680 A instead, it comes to 9.59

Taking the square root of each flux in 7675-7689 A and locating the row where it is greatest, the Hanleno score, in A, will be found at 7682.91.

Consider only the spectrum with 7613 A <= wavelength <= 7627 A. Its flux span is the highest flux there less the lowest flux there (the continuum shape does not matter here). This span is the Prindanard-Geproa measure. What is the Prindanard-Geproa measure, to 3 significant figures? 1.09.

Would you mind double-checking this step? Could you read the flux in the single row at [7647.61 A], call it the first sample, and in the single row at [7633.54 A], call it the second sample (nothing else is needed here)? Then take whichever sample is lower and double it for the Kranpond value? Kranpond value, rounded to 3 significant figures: 20.6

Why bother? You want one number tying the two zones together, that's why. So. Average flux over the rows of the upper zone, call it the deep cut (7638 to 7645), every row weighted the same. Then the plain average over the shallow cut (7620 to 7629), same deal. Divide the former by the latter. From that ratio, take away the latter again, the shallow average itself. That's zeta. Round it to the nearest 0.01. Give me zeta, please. -9.08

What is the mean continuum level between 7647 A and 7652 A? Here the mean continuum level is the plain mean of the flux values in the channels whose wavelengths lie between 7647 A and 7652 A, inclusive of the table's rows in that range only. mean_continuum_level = 10.2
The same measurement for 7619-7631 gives 9.9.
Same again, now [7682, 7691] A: 9.7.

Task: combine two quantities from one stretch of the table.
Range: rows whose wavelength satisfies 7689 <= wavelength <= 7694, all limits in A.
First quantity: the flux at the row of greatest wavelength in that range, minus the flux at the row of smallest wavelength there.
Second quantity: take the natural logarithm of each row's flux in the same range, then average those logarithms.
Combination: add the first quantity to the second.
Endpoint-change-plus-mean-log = 2.1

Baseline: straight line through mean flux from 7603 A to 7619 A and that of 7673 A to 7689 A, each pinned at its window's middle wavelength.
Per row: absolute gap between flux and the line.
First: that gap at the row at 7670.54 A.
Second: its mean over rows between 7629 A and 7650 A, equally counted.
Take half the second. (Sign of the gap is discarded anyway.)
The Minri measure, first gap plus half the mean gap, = 0.2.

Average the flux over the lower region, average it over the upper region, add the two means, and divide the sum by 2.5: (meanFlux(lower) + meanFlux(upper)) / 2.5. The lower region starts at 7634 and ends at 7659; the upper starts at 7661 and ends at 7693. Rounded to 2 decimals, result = 7.85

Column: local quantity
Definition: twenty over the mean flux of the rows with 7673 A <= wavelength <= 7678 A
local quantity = 2.12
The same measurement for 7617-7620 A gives 2.00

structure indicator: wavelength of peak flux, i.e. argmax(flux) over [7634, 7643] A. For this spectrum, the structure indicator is 7638.81 A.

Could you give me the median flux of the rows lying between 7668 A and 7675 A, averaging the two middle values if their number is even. 9.5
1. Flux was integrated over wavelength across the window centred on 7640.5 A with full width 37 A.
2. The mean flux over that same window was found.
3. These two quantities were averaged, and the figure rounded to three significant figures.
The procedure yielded 190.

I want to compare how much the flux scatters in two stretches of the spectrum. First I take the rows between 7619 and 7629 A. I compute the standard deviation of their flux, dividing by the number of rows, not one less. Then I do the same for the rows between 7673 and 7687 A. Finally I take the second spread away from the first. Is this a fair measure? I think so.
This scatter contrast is -0.2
